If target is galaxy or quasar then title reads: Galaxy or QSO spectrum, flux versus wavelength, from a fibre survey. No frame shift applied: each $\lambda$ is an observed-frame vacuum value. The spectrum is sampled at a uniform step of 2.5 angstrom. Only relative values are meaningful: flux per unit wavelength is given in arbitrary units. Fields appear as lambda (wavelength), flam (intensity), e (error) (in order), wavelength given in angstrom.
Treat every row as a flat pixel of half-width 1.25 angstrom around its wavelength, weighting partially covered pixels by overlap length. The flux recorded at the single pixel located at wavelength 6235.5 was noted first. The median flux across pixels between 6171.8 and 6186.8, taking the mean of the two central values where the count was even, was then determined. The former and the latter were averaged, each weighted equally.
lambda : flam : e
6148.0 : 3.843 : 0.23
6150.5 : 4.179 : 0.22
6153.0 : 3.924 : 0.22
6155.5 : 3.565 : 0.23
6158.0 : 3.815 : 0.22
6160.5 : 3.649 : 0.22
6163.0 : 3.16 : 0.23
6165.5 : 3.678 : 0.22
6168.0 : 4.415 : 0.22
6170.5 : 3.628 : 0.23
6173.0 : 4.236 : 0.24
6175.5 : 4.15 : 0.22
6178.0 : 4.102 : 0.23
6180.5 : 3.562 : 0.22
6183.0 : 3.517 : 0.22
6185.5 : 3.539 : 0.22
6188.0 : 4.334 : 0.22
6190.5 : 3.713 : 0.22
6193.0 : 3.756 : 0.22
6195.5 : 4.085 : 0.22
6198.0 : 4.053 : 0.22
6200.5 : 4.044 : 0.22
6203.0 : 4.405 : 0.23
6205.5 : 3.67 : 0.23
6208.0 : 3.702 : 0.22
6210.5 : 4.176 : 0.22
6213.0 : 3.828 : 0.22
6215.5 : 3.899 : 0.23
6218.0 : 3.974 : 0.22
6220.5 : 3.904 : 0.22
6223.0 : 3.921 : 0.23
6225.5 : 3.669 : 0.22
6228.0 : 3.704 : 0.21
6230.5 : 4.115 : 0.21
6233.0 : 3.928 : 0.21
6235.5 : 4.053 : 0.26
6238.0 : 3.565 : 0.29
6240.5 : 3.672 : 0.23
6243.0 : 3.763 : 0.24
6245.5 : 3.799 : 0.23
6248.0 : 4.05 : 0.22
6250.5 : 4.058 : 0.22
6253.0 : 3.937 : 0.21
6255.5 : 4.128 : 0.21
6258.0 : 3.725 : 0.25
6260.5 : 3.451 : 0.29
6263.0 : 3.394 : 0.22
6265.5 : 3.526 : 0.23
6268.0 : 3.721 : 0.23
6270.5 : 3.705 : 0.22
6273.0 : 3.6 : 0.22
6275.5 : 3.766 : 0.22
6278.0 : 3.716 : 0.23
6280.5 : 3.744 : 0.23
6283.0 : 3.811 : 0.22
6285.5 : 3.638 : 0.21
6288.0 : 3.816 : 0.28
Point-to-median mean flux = 3.94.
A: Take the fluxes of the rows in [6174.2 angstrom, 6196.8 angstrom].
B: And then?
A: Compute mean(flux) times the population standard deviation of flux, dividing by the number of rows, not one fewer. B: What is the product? 1.1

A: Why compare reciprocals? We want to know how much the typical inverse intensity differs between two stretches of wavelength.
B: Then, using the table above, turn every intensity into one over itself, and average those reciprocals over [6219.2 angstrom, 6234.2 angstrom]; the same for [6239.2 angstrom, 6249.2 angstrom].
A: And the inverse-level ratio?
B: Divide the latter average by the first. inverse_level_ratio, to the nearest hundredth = 1.01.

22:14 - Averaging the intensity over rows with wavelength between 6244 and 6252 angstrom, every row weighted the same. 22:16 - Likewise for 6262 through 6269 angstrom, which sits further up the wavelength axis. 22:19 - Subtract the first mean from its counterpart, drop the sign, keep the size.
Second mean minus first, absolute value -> 0.42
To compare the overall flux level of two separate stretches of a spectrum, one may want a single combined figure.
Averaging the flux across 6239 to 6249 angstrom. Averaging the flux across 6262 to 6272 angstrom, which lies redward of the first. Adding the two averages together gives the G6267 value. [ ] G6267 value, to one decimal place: 7.4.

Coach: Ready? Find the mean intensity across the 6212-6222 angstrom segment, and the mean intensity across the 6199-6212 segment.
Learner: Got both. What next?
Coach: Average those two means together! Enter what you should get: 3.95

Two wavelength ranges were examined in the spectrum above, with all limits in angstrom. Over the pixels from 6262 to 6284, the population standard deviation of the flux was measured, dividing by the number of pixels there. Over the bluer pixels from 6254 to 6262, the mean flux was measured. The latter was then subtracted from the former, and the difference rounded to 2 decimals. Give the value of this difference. -3.64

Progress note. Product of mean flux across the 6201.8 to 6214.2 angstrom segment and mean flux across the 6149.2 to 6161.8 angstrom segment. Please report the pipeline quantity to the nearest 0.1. 15.1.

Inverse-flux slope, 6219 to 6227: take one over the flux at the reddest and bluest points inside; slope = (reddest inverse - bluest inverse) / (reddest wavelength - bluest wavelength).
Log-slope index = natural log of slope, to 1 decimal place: -5.7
